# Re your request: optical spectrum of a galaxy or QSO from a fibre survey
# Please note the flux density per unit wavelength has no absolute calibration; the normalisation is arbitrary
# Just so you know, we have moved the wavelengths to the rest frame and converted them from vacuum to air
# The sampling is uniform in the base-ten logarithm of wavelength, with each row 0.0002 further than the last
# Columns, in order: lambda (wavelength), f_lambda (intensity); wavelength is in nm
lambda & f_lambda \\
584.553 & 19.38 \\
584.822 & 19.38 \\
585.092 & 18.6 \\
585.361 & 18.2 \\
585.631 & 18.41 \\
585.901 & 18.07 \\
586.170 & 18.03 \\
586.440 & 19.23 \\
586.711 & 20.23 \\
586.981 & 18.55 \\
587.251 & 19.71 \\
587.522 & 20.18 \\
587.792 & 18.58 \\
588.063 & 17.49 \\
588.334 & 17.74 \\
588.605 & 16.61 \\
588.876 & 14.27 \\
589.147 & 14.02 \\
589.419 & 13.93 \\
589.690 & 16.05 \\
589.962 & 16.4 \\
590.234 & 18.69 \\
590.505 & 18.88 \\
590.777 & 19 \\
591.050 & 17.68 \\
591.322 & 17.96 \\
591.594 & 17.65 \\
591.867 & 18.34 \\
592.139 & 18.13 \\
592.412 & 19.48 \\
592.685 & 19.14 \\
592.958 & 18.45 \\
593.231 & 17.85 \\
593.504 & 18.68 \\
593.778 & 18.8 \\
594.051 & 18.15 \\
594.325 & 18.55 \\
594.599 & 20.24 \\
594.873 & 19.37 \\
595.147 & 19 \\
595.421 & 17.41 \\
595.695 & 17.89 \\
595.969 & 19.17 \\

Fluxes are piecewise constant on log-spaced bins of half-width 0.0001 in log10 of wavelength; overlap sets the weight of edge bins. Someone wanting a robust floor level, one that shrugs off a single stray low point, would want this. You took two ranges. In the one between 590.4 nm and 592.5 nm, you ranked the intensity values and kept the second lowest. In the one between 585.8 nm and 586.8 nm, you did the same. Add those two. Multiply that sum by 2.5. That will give 89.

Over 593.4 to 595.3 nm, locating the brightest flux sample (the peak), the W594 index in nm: 594.599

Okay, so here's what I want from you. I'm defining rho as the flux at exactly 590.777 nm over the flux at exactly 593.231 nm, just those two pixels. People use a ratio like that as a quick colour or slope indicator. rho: 1.06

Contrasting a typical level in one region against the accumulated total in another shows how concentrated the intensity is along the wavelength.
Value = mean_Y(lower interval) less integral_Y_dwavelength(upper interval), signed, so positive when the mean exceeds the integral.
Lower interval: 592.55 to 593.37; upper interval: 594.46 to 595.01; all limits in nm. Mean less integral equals 7.6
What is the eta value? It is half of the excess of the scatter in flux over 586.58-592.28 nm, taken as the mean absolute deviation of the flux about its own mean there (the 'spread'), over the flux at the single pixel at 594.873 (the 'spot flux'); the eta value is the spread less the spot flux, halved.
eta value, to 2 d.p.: -8.99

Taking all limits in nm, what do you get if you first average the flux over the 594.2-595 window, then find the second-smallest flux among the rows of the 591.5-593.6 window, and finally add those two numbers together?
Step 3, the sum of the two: 37.2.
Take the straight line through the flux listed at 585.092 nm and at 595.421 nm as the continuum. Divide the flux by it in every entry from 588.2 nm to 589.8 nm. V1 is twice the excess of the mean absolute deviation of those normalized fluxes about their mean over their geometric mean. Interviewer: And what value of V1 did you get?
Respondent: -1.55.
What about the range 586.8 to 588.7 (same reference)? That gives -1.91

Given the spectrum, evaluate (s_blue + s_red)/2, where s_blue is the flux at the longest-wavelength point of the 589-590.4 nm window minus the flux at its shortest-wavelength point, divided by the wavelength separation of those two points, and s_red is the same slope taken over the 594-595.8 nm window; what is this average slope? 2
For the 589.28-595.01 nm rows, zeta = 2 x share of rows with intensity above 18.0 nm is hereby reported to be 1.3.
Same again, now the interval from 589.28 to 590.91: 1.0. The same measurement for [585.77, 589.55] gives 1.1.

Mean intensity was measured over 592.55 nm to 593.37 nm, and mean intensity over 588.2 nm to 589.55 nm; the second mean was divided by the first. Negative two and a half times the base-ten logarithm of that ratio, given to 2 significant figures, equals 0.20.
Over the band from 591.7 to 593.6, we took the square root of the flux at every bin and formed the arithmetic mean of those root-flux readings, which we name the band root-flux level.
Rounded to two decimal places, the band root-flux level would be 4.31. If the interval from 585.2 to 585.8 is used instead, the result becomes 4.28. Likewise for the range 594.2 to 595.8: 4.33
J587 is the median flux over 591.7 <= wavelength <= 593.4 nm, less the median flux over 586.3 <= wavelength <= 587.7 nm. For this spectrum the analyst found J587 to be -1.3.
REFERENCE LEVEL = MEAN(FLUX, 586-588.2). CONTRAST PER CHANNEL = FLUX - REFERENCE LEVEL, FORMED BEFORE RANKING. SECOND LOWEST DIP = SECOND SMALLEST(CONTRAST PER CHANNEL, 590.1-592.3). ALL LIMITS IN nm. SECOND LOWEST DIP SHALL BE -1.3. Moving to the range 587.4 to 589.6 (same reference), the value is -5.0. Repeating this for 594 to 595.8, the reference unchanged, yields -1.1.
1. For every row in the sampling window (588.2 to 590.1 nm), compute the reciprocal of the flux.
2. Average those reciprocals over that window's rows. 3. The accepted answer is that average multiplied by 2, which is 0.129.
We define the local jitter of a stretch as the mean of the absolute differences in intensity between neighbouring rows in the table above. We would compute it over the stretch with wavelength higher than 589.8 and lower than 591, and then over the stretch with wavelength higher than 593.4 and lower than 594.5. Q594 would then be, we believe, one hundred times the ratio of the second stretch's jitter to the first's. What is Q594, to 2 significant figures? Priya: 45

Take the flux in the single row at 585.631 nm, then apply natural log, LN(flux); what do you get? 2.91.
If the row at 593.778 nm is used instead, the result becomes 2.93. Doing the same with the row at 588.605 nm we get 2.81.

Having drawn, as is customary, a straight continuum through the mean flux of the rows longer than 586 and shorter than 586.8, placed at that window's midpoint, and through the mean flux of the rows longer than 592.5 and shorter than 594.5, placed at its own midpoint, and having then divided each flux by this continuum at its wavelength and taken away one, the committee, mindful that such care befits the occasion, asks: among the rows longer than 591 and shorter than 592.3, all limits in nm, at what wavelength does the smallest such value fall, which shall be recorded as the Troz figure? 591.050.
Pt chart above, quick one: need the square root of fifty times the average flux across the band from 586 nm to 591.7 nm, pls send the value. 29.7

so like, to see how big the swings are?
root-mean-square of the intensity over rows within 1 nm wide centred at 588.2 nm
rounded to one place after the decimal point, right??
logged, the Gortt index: 17.6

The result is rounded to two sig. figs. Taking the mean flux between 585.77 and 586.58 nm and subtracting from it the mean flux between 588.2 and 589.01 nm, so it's 2.2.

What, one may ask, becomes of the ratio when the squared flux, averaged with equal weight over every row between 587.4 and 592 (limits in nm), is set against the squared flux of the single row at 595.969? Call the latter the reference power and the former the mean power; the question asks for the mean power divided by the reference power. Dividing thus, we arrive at 0.82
